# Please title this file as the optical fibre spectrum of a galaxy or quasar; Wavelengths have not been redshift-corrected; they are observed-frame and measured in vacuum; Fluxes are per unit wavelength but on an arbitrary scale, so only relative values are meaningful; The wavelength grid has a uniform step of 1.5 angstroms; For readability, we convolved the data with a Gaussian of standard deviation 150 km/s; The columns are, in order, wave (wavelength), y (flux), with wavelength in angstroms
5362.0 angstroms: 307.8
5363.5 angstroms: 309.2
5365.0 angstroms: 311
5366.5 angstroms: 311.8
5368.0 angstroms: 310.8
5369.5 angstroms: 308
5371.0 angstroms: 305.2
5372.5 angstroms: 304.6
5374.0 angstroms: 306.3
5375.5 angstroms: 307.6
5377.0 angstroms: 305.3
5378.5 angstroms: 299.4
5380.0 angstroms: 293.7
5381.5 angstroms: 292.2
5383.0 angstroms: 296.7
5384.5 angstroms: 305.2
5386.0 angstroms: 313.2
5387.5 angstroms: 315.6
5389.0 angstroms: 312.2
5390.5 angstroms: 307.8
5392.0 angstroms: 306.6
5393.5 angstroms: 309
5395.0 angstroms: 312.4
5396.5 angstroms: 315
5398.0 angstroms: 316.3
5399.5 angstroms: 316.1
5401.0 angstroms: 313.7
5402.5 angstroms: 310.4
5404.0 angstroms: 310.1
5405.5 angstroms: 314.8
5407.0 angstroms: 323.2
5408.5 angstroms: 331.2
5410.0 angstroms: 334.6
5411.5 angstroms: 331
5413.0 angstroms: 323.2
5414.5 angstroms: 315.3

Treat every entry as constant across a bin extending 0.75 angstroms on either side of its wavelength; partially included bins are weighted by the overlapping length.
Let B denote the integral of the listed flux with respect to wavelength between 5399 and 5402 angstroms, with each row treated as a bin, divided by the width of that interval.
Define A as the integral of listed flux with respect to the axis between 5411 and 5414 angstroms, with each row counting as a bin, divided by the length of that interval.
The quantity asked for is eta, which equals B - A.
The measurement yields -11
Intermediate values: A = 326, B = 314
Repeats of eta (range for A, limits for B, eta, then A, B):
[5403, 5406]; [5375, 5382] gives -12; 312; 300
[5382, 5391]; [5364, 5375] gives 0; 308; 308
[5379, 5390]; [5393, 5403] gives 9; 304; 313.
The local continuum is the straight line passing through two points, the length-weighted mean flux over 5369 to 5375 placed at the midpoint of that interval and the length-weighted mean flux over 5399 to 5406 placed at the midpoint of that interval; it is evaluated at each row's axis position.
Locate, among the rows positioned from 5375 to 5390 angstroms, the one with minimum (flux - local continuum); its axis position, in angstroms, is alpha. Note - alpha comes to 5381.5 angstroms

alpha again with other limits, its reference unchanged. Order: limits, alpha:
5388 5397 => 5392.0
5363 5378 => 5377.0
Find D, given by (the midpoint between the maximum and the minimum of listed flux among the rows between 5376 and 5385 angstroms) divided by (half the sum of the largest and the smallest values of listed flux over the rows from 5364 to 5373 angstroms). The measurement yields 0.969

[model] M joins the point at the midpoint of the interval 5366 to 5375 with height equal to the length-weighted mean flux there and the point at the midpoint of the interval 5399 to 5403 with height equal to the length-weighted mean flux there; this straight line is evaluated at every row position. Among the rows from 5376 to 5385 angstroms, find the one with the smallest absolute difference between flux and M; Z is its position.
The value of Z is 5377.0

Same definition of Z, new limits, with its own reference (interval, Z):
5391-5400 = 5395.0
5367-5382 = 5369.5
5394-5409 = 5395.0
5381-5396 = 5395.0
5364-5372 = 5369.5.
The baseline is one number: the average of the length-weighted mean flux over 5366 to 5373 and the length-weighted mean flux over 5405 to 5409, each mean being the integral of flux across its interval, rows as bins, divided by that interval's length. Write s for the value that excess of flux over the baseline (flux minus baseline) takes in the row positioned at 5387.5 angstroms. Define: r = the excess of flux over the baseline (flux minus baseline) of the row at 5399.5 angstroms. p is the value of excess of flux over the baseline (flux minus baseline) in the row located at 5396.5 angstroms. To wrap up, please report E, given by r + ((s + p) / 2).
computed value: 0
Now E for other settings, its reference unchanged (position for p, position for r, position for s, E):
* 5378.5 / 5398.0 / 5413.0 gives -4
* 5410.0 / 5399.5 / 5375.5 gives 6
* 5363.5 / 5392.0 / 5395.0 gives -14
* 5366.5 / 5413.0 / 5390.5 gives 2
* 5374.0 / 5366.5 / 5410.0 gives 1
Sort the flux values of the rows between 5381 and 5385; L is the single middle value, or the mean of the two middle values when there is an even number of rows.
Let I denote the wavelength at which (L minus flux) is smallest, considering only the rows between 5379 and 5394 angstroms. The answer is 5387.5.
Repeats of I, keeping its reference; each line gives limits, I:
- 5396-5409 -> 5408.5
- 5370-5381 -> 5375.5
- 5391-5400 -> 5398.0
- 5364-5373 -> 5366.5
